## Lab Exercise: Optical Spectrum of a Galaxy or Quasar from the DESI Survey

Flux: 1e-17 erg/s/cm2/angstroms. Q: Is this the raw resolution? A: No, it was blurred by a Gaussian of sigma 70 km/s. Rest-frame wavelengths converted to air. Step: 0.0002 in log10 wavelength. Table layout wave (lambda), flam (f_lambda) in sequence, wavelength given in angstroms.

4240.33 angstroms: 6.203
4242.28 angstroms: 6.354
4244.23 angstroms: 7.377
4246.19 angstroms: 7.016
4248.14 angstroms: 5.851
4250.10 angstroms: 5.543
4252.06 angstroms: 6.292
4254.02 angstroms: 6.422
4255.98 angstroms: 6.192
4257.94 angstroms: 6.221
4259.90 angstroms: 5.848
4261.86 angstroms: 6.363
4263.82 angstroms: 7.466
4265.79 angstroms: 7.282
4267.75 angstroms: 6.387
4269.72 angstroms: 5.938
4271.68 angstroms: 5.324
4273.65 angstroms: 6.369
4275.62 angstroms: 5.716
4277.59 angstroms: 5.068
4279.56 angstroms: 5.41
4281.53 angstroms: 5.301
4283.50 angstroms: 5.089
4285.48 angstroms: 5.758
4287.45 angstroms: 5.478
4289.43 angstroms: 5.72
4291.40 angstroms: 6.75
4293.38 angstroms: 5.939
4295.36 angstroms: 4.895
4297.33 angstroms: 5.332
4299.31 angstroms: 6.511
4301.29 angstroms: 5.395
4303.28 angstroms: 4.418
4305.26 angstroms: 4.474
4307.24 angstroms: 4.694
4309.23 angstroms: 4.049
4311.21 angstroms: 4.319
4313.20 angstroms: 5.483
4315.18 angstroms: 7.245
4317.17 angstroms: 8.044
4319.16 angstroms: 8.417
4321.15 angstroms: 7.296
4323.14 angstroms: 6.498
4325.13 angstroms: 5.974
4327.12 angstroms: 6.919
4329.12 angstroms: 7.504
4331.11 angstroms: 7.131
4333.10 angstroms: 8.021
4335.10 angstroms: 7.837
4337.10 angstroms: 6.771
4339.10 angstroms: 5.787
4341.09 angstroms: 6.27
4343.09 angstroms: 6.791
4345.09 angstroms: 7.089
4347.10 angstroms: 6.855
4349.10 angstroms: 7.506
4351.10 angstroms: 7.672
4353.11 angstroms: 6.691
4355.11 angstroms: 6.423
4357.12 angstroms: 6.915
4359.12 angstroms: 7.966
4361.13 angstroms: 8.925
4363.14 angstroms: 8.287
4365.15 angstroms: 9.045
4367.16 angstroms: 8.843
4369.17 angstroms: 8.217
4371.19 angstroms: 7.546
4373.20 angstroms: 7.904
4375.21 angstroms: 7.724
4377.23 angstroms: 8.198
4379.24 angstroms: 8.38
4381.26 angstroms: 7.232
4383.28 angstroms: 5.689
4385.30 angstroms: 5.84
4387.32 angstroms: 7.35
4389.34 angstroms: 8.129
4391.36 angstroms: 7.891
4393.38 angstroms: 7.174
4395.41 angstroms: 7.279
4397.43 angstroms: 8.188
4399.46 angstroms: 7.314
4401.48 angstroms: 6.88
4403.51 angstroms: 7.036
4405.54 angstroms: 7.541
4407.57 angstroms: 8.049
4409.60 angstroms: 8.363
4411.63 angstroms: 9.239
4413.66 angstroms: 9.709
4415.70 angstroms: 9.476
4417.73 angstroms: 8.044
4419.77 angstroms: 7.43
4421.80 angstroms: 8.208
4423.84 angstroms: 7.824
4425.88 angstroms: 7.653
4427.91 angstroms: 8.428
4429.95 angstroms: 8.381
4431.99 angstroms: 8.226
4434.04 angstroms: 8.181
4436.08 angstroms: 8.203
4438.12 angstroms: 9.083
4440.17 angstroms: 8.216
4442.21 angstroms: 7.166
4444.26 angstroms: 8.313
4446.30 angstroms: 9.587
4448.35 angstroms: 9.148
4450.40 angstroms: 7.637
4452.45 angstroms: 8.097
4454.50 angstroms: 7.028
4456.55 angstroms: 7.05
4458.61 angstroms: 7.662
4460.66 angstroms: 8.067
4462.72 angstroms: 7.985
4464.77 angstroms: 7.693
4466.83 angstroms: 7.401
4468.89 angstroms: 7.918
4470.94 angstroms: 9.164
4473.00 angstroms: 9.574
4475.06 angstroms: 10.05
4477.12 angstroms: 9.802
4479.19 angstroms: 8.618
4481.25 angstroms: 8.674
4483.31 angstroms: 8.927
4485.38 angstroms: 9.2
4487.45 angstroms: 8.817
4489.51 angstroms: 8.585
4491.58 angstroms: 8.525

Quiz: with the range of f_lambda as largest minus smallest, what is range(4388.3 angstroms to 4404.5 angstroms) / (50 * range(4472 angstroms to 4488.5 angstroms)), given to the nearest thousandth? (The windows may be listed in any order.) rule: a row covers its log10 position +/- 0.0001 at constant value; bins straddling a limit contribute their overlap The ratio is 0.018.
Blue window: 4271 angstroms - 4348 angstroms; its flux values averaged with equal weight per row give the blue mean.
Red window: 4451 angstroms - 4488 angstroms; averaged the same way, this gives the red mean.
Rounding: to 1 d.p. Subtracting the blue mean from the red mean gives 2.3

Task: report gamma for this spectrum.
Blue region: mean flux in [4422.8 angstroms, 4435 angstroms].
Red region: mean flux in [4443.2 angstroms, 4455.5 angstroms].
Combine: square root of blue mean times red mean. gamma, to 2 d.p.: 8.21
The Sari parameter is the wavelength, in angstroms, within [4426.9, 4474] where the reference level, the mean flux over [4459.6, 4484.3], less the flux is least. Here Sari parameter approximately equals 4446.30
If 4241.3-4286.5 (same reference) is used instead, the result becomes 4263.82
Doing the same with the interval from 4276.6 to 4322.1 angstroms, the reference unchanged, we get 4319.16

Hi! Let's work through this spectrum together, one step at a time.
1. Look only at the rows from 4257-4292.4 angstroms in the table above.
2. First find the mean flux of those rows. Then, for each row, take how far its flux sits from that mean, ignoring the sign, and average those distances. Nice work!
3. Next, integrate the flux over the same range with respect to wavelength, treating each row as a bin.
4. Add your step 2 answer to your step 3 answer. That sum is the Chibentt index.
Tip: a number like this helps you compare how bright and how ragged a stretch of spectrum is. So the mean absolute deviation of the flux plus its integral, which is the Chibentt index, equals 212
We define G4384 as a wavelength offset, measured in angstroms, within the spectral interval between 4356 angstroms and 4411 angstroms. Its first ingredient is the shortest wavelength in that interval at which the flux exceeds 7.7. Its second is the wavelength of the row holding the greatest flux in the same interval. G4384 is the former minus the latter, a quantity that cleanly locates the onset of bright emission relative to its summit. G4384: -6.0 angstroms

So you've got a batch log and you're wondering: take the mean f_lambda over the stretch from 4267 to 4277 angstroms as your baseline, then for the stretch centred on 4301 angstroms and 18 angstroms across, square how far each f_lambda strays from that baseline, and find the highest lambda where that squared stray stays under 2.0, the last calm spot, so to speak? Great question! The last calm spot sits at 4307.24 angstroms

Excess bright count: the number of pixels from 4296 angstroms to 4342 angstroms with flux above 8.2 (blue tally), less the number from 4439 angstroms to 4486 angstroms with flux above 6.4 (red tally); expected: -22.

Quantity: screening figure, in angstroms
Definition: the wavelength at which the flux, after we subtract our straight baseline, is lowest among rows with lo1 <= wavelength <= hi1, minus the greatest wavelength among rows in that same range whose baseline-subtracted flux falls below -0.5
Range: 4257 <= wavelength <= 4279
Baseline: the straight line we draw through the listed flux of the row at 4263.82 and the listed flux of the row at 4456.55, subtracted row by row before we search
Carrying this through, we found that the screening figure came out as 0.0 angstroms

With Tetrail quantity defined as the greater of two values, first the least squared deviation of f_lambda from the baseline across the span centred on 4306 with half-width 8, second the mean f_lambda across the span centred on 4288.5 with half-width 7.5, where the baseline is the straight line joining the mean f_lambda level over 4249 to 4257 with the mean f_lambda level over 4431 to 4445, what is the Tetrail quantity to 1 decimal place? 5.6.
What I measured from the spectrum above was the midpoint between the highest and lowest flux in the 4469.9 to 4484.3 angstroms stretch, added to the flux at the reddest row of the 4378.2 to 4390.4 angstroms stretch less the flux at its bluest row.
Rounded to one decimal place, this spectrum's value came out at 9.1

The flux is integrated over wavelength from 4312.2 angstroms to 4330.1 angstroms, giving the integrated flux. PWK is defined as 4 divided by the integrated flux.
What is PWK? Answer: 0.032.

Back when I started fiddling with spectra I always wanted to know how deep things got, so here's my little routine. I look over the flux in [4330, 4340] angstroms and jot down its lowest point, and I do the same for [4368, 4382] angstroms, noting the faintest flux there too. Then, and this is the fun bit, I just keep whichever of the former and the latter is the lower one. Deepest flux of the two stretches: 5.8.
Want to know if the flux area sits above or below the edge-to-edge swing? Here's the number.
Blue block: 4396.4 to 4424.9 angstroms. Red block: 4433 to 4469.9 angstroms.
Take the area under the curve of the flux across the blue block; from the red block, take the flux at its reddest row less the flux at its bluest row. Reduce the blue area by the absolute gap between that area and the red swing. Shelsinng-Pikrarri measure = -0.3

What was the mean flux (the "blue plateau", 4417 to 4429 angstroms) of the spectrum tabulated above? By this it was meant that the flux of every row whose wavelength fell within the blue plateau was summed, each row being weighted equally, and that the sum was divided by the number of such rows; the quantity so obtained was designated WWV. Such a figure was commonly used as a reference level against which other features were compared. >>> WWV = 7.9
